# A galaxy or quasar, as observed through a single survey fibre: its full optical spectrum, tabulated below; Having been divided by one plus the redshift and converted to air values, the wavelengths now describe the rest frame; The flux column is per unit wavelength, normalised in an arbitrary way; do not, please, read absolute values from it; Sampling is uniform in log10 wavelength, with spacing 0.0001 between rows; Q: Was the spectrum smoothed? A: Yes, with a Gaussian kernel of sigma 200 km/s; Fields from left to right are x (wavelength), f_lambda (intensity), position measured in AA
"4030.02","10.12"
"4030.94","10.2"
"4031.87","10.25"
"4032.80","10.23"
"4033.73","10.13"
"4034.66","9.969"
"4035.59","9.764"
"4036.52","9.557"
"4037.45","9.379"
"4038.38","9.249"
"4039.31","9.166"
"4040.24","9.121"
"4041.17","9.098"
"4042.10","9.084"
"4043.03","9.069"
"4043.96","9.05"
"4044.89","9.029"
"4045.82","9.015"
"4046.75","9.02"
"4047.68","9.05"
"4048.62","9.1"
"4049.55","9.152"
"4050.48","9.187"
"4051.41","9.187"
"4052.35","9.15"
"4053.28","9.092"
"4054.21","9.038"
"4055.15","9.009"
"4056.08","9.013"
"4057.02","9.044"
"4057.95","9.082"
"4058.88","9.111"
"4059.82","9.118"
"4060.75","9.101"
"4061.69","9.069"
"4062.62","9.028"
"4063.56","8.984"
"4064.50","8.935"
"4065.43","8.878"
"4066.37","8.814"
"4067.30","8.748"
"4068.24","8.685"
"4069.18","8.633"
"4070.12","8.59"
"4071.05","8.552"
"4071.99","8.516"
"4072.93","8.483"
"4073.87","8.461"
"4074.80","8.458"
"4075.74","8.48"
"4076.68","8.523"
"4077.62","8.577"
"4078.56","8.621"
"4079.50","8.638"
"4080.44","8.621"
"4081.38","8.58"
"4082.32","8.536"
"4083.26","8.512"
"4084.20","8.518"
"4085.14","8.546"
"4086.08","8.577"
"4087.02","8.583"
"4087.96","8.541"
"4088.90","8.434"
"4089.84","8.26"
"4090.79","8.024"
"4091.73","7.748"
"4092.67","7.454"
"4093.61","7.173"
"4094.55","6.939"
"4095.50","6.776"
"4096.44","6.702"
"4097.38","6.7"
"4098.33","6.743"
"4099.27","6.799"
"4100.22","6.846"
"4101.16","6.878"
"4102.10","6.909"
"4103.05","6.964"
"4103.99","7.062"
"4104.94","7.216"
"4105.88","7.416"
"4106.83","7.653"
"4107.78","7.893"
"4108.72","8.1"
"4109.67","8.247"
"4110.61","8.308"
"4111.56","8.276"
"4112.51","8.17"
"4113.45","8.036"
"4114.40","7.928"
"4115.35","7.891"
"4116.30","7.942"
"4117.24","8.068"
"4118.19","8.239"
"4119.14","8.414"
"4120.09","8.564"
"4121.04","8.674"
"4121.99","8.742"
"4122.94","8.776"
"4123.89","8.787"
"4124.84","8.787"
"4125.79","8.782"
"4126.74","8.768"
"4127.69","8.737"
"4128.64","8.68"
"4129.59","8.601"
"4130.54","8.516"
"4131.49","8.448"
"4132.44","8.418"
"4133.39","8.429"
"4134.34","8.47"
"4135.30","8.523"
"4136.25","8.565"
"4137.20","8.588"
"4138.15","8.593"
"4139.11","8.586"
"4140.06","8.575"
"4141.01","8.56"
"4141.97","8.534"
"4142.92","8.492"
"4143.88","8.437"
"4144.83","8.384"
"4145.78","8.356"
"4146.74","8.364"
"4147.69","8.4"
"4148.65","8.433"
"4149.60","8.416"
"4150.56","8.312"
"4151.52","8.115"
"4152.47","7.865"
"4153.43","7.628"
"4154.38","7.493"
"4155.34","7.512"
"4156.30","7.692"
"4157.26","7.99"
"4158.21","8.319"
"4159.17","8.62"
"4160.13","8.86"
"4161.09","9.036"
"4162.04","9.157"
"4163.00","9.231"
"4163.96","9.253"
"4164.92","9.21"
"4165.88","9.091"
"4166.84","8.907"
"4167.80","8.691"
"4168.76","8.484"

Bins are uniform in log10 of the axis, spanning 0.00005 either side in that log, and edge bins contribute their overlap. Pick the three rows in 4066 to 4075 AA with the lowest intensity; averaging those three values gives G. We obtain 8.47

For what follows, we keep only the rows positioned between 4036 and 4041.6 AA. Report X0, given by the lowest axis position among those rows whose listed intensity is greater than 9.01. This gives 4036.52 AA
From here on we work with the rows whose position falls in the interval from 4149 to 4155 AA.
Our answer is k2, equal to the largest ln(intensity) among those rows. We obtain 2.13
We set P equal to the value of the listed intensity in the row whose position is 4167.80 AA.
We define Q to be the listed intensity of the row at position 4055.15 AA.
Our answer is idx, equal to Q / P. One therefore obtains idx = 1.04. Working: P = 8.691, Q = 9.009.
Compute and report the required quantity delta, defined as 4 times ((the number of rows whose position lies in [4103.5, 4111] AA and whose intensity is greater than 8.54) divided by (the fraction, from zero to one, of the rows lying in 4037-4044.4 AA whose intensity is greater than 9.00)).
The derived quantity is 0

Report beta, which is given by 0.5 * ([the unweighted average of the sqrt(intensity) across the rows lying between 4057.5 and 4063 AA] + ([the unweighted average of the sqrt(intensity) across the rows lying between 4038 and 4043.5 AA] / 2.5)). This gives 2.11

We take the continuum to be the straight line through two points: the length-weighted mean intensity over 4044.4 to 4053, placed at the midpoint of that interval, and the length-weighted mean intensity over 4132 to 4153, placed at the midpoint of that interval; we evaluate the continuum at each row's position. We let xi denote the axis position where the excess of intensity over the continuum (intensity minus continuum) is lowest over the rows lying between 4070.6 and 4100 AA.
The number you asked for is 4096.44 AA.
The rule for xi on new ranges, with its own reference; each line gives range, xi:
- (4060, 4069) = 4068.24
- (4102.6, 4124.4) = 4103.05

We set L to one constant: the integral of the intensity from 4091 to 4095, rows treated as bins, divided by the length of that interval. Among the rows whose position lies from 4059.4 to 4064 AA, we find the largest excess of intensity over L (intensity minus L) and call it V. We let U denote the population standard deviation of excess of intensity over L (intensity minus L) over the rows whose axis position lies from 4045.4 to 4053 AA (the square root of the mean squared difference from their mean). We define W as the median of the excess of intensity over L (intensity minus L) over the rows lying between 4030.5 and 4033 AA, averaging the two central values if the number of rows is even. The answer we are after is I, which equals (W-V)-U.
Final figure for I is 1.0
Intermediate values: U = 0.067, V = 1.7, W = 2.84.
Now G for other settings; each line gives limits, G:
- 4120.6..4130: 8.65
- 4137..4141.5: 8.57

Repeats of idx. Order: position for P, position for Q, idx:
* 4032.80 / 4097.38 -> 0.65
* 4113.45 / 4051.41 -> 1.14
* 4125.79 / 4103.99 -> 0.80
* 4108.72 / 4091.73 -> 0.96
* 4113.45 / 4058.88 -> 1.13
